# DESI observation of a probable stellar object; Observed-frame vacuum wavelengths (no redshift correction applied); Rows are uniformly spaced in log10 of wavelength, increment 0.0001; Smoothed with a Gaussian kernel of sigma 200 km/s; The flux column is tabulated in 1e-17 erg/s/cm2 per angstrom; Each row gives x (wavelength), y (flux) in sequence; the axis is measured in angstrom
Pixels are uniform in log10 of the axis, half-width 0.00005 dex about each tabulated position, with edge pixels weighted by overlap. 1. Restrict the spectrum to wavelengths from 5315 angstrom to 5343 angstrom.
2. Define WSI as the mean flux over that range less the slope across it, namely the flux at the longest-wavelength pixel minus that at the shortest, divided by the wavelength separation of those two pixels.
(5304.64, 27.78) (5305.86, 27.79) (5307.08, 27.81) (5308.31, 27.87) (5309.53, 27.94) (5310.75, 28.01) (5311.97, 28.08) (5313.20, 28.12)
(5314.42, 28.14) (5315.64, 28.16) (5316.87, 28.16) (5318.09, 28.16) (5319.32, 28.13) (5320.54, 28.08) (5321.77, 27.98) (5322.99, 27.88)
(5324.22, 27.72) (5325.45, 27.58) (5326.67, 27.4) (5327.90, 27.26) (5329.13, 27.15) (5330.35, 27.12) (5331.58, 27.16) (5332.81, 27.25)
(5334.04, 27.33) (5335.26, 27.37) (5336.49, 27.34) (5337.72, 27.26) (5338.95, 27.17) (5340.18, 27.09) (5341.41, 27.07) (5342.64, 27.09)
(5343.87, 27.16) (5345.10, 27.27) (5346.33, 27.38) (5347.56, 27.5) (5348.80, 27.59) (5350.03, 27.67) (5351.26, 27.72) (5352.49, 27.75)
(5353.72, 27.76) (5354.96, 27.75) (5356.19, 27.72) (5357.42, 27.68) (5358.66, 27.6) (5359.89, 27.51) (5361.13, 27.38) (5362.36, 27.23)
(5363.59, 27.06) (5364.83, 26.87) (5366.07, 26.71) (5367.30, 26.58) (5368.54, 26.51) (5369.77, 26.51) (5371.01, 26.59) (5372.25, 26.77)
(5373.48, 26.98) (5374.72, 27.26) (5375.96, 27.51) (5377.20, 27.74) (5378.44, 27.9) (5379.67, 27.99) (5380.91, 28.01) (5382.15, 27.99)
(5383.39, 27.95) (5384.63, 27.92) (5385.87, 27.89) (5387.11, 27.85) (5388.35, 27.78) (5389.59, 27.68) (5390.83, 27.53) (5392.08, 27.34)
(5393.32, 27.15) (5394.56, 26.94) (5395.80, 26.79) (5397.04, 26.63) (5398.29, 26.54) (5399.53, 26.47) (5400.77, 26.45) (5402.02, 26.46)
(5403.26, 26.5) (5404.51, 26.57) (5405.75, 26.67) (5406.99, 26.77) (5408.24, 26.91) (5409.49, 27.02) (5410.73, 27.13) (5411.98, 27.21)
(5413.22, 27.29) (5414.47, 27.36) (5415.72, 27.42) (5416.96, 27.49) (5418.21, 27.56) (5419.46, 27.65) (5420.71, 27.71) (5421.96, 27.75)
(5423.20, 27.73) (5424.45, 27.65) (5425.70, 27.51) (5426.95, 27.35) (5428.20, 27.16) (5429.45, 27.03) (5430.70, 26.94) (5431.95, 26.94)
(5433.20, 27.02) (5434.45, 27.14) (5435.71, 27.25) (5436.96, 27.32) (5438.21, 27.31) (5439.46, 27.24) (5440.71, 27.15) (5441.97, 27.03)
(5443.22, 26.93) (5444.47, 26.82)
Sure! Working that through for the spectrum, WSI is 27.6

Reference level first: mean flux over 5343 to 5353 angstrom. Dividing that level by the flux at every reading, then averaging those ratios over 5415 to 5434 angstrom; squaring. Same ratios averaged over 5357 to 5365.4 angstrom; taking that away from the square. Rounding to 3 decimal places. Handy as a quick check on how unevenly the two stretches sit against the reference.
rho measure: 0.002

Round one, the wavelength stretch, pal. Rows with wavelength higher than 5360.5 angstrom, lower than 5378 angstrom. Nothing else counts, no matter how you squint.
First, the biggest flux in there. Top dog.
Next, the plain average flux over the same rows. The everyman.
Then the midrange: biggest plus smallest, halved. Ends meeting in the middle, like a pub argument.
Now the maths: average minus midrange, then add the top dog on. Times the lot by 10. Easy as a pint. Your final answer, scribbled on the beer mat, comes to 276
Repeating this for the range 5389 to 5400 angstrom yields 276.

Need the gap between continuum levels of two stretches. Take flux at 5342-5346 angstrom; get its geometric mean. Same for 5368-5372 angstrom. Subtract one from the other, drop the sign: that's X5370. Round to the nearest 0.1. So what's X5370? 0.6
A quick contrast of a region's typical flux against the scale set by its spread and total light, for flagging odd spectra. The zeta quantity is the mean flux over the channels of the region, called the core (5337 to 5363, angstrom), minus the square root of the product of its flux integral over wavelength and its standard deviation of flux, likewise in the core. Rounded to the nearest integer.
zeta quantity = 14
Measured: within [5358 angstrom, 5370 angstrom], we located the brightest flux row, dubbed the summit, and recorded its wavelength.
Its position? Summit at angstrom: 5358.66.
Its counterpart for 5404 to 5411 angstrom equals 5410.73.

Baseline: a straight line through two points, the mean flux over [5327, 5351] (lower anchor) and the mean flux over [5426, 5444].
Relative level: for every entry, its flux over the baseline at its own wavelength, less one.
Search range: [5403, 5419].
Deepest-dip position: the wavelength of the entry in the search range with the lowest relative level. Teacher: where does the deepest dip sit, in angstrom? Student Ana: 5403.26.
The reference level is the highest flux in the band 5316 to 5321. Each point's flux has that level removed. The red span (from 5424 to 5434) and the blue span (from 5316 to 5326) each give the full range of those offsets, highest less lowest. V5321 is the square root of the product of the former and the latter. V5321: 0.64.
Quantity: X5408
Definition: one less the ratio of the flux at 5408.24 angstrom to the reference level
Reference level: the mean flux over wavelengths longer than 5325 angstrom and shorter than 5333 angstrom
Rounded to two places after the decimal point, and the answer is 0.01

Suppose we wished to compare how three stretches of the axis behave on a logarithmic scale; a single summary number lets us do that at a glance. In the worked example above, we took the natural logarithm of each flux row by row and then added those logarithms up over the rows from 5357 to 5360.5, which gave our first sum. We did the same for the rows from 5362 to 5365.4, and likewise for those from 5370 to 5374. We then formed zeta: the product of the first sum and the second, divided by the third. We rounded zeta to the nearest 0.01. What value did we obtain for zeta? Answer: 9.98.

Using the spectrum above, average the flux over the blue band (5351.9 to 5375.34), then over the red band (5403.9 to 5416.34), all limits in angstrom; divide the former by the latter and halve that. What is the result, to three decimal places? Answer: 0.502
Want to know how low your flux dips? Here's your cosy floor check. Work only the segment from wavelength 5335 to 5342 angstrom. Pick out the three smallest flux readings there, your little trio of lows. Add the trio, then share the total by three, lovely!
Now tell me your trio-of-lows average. 27.1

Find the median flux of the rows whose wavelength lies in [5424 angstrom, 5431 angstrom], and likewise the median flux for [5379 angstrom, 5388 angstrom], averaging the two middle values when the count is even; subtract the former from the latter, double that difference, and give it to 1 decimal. 1.4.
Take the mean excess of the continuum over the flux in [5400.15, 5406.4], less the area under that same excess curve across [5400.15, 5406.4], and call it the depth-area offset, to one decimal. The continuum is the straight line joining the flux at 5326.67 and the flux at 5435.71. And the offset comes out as -4.0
